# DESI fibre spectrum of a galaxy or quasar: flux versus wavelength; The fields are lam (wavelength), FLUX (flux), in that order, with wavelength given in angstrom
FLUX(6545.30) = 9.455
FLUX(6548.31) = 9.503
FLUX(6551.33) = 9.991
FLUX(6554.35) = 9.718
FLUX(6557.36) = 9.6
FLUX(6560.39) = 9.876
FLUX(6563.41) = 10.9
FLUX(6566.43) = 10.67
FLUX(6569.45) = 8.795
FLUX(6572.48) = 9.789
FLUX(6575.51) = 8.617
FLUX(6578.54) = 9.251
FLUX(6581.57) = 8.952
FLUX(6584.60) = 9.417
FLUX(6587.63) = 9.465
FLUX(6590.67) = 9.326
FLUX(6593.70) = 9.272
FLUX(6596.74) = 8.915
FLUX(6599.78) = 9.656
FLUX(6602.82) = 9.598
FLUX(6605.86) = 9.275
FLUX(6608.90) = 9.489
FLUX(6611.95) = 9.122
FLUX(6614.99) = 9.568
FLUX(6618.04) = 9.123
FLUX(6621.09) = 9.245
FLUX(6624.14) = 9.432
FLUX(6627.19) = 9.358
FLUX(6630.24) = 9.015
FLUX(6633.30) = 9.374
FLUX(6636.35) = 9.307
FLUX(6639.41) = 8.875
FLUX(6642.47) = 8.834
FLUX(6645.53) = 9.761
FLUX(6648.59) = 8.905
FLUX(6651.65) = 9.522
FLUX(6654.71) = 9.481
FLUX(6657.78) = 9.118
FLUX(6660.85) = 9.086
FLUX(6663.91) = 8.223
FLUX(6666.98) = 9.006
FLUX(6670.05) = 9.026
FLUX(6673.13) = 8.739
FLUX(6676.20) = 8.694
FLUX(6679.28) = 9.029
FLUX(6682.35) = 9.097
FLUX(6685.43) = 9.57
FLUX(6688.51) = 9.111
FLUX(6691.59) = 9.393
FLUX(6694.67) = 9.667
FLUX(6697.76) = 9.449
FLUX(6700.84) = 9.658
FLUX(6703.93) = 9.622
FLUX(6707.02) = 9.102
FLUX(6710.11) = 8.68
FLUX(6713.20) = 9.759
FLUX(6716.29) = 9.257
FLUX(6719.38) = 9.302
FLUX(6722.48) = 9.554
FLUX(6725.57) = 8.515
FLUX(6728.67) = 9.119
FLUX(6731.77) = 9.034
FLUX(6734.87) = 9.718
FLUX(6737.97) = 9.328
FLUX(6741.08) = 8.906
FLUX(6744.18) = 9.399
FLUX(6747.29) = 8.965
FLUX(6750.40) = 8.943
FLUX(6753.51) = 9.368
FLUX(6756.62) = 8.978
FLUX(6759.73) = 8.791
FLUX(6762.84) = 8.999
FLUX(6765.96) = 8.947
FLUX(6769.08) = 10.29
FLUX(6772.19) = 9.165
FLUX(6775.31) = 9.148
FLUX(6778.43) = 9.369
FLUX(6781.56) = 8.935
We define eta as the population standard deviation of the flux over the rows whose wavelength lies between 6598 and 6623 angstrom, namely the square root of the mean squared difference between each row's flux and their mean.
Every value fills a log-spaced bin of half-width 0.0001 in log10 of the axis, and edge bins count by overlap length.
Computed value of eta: 0.20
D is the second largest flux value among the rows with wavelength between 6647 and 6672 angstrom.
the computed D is 9.481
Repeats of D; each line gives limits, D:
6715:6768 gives 9.554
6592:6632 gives 9.598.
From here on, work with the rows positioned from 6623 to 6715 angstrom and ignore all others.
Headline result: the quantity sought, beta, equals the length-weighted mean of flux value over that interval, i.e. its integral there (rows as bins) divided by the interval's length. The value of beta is 9.196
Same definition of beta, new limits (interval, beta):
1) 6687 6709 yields 9.413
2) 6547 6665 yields 9.373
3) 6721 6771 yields 9.179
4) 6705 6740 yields 9.217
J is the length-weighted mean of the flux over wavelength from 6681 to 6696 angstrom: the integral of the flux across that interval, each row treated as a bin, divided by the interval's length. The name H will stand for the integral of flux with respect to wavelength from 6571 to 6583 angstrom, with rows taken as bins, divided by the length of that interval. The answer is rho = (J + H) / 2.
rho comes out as 9.26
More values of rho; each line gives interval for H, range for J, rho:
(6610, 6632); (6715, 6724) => 9.32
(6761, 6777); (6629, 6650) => 9.23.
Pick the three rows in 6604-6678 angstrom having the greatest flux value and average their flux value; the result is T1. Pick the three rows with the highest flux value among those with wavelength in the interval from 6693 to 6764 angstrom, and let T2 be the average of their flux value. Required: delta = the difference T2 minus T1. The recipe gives 0.10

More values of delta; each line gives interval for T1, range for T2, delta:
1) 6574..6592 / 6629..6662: 0.19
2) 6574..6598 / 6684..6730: 0.29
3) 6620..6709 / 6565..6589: 0.28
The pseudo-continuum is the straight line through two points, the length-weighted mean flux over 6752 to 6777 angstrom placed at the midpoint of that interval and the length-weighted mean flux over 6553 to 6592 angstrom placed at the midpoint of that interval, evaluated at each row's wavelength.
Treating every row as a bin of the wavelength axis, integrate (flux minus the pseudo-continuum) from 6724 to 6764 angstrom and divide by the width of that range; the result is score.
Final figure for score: -0.17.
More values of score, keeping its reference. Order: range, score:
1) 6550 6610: -0.03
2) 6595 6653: -0.19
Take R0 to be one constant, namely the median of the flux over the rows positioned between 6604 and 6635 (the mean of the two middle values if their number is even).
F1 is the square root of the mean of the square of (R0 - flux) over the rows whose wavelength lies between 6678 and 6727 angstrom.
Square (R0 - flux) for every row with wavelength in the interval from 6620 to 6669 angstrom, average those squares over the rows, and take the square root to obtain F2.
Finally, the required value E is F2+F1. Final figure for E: 0.73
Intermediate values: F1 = 0.35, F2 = 0.38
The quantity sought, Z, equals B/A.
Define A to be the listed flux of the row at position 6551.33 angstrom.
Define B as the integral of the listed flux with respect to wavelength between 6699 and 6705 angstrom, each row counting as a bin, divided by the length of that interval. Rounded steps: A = 9.991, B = 9.63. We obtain 0.964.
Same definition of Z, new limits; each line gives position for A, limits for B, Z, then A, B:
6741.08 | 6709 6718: 1.041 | 8.906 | 9.27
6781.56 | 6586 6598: 1.036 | 8.935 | 9.25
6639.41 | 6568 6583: 1.023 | 8.875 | 9.08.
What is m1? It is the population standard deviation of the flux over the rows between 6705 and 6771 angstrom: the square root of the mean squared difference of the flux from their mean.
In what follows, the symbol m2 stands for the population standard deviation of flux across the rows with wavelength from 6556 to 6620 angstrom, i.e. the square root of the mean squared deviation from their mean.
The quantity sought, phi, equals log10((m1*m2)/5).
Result -1.4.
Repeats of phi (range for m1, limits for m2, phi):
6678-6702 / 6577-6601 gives -1.9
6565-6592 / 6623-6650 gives -1.5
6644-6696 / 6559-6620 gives -1.4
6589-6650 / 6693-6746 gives -1.7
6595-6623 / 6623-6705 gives -1.8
